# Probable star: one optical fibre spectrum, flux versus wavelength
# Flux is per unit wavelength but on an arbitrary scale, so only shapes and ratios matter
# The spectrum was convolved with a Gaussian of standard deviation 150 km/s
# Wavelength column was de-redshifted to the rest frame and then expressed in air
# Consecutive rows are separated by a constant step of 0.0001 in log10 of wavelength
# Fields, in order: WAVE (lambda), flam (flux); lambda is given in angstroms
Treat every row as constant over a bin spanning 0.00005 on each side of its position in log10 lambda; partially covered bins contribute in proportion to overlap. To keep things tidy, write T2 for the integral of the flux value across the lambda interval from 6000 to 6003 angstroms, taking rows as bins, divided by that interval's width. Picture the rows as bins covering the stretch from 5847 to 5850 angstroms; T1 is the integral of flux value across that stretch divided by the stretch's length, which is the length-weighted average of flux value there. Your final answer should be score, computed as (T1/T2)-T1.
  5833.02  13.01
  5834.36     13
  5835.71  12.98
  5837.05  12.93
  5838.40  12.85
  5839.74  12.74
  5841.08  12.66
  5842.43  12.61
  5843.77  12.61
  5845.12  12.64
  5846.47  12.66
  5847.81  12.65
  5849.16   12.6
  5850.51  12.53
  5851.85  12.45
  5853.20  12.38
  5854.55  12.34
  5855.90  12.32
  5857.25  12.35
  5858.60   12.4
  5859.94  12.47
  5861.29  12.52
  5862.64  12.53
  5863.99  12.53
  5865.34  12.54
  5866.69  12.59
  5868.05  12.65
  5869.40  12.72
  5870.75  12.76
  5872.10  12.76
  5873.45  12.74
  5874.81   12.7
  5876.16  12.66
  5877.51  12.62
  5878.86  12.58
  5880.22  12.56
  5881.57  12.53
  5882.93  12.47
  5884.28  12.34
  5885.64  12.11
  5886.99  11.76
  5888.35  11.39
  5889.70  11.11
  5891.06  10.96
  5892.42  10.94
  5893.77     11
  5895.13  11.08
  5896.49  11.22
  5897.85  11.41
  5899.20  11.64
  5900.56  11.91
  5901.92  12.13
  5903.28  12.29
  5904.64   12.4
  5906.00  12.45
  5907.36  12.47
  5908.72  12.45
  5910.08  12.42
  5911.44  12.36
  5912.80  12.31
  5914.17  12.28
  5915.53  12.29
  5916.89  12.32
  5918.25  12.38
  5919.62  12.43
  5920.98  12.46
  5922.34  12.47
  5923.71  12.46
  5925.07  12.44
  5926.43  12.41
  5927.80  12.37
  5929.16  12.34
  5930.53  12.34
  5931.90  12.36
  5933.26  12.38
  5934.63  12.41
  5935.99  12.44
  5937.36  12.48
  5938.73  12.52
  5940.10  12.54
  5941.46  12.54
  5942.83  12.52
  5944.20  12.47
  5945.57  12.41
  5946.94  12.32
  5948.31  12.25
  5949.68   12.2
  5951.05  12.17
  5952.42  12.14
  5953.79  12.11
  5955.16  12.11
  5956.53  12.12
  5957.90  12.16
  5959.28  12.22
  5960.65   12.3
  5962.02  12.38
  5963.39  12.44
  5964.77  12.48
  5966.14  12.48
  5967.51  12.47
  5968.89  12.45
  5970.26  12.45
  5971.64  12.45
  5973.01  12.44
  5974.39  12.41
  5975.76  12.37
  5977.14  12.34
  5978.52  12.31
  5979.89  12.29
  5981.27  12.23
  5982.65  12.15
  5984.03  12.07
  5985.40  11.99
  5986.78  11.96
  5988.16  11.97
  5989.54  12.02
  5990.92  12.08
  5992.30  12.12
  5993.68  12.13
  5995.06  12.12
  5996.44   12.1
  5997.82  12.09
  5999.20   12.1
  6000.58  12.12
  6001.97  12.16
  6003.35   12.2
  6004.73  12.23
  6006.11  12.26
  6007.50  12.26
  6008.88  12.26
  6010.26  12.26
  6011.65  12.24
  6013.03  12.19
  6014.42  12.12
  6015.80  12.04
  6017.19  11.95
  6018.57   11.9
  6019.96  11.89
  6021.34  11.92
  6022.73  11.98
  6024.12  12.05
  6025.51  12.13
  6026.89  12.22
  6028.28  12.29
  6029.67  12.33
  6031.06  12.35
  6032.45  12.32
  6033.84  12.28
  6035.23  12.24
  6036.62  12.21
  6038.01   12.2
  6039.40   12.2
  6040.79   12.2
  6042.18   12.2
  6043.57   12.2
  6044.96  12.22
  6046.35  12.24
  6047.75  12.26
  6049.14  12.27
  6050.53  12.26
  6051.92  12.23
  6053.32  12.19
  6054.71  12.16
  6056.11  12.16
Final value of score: -11.6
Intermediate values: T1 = 12.6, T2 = 12.1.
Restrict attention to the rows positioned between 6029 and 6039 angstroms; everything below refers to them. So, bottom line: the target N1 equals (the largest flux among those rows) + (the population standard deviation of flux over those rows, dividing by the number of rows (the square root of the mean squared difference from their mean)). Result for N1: 12.41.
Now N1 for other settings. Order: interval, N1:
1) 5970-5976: 12.48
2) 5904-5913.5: 12.52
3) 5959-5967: 12.58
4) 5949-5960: 12.26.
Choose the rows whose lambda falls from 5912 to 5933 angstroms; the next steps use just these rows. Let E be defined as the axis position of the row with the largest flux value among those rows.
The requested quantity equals 5922.34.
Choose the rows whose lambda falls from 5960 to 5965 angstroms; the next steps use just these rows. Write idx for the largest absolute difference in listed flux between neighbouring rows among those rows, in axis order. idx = 0.08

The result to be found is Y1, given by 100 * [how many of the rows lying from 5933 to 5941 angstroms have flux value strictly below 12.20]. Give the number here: 0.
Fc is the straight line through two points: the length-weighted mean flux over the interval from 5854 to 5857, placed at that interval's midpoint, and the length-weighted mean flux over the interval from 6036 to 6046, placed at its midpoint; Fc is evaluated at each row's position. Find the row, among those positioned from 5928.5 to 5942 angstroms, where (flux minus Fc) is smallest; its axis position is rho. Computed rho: 5929.16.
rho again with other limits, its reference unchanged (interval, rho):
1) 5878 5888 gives 5886.99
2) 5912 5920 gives 5914.17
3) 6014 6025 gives 6019.96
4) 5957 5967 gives 5957.90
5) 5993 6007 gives 5997.82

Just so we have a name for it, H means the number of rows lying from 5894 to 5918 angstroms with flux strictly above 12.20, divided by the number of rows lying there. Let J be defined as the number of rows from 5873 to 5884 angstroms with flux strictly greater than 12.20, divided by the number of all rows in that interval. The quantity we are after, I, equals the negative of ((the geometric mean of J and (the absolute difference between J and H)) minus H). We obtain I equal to 0.1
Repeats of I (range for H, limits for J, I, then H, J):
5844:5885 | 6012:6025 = 1.0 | 1.00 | 0.00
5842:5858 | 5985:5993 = 1.0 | 1.00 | 0.00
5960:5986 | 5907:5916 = 0.4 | 0.84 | 1.00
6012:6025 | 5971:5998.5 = -0.4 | 0.00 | 0.40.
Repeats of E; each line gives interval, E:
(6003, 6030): 6029.67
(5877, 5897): 5877.51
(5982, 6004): 6003.35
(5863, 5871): 5870.75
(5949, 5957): 5949.68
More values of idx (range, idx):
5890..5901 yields 0.27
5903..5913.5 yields 0.11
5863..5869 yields 0.06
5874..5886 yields 0.23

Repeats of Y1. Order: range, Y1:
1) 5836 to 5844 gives 0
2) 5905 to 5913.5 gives 0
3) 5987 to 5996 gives 600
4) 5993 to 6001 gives 600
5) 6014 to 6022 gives 600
